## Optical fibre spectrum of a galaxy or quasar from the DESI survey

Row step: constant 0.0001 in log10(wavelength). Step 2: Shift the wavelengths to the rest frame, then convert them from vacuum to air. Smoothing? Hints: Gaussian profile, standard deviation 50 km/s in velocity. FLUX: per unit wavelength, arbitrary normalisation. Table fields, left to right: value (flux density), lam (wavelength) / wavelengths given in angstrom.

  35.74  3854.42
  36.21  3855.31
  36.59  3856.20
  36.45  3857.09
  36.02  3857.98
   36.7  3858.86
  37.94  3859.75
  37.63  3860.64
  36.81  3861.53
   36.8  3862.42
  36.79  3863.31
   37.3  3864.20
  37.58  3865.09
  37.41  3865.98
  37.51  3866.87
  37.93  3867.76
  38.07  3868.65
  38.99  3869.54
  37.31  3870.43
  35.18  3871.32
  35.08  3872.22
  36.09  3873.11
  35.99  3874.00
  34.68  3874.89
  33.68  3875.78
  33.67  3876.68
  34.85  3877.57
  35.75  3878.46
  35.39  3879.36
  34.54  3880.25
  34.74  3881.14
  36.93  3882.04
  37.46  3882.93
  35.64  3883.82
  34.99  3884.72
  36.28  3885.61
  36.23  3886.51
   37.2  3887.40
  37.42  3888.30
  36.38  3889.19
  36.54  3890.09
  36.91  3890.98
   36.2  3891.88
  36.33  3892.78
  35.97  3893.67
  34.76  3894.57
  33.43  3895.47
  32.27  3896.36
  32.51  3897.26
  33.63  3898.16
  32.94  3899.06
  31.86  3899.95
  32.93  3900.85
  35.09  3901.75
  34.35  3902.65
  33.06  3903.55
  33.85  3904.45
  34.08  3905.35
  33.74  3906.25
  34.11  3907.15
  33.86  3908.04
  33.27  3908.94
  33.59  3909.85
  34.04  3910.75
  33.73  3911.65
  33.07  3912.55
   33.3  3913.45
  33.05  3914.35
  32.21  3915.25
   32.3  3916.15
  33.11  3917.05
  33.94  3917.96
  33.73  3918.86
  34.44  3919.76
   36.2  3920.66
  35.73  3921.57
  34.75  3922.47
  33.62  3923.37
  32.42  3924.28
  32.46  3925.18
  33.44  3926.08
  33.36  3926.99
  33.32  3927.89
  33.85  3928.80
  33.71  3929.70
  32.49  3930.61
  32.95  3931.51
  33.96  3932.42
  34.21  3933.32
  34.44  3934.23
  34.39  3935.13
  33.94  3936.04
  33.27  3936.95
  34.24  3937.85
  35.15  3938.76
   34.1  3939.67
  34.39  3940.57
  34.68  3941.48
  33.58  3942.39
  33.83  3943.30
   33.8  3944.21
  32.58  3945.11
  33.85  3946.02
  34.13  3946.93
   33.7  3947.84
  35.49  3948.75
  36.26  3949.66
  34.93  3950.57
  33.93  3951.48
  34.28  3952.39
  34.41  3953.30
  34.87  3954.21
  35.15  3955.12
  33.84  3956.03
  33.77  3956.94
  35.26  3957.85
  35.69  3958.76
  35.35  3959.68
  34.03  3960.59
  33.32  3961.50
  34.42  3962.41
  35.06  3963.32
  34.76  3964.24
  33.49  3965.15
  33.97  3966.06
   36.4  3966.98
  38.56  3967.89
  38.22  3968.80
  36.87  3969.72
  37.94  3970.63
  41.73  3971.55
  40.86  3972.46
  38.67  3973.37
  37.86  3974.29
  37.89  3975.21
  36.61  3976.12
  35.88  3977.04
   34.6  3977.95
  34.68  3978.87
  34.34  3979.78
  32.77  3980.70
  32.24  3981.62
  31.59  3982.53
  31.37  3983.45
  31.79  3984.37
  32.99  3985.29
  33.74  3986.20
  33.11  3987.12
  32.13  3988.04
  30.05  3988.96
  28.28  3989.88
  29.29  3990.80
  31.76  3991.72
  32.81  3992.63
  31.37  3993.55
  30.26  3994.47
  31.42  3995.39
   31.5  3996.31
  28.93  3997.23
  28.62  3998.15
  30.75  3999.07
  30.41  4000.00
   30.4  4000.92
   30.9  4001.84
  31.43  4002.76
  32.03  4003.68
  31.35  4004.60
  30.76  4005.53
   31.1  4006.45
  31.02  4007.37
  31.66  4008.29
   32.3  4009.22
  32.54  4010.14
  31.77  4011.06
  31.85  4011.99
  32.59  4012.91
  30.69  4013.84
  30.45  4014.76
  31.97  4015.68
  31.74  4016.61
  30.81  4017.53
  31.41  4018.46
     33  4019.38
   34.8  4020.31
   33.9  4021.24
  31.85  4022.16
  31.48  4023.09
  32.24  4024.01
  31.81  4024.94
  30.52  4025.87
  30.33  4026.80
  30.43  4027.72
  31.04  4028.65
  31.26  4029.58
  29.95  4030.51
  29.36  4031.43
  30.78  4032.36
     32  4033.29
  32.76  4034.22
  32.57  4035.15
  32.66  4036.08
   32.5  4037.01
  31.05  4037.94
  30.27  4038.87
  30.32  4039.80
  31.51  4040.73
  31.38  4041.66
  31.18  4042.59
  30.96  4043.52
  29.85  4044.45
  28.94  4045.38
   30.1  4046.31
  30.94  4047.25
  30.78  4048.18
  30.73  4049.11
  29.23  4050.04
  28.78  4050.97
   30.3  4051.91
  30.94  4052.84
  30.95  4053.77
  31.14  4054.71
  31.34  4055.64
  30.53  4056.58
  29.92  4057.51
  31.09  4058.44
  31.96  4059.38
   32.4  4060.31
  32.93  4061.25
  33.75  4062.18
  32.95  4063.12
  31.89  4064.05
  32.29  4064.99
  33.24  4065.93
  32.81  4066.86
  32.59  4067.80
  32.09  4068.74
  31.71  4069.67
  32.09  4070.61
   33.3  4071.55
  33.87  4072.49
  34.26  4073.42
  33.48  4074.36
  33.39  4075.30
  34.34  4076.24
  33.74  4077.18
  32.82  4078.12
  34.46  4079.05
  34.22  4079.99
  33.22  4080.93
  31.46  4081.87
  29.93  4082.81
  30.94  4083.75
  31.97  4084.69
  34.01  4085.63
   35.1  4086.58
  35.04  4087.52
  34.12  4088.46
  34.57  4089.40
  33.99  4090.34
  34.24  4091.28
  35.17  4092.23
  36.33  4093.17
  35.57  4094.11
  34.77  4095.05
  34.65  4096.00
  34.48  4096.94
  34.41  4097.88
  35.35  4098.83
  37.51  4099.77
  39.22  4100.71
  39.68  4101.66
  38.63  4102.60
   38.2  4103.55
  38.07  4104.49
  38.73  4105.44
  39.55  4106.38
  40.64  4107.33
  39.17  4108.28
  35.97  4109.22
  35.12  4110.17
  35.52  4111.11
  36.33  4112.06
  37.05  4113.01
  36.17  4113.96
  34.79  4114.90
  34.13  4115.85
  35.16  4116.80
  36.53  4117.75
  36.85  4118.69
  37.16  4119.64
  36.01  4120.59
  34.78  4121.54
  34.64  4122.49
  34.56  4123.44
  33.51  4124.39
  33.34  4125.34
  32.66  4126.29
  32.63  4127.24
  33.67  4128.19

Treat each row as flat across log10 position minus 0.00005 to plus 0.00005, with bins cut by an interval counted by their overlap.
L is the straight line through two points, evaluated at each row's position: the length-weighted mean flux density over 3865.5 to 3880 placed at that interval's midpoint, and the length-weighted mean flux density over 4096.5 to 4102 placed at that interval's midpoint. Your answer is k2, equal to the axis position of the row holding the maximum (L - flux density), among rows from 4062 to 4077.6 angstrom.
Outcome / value 4069.67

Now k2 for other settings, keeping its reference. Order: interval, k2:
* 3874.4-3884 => 3876.68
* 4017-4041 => 4031.43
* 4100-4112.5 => 4110.17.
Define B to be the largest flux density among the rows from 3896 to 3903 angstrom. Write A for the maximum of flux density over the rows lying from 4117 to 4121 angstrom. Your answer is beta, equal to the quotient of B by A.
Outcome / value 0.94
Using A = 37.16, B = 35.09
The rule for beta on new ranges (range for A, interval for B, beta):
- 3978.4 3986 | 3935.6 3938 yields 0.99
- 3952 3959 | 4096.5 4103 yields 1.11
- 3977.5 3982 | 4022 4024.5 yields 0.93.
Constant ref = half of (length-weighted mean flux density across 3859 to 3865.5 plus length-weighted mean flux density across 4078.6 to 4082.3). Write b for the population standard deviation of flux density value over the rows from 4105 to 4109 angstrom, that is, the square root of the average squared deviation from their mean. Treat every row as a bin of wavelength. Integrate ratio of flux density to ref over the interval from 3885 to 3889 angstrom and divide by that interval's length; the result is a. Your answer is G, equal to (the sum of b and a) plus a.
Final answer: 2.79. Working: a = 1.041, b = 0.71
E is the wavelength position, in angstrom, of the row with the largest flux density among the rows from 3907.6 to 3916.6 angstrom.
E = 3910.75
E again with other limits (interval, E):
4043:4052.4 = 4043.52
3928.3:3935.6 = 3934.23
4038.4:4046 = 4040.73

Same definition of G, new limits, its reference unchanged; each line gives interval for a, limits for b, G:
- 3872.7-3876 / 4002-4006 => 2.45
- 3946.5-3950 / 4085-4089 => 2.48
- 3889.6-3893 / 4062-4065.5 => 2.77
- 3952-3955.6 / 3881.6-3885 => 2.95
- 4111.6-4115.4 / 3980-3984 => 2.60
